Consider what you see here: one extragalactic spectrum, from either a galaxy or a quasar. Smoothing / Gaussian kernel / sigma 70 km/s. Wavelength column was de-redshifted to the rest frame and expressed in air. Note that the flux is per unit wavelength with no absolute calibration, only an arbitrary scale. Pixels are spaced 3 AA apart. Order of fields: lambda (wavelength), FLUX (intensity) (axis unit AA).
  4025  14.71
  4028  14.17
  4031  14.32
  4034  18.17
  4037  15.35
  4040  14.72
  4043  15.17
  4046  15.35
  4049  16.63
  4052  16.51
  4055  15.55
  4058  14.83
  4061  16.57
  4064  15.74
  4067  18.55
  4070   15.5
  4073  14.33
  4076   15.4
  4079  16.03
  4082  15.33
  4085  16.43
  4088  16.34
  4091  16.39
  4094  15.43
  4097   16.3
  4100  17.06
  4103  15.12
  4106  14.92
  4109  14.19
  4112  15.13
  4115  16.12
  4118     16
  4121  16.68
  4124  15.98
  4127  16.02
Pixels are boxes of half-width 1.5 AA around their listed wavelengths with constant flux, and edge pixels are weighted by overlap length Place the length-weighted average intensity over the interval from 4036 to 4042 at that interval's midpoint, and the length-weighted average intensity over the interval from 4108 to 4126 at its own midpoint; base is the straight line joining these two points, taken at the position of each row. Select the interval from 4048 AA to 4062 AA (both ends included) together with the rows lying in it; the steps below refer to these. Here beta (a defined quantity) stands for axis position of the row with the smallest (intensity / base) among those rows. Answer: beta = 4058 AA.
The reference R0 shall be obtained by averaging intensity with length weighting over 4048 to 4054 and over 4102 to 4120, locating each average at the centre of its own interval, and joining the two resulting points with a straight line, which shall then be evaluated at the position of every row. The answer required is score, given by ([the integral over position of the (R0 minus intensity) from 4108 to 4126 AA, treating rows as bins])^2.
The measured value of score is 103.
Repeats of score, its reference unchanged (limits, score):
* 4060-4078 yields 5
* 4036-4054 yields 306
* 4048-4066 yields 37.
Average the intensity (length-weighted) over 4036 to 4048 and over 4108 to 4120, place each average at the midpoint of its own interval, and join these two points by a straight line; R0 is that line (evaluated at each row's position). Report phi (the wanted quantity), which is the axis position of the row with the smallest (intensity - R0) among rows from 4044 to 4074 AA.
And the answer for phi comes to 4073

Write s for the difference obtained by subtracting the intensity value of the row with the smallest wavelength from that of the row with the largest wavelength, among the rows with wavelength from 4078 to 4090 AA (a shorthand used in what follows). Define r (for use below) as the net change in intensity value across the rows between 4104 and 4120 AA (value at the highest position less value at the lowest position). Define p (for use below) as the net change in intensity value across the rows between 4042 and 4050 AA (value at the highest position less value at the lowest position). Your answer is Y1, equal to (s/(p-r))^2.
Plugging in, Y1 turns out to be 0.7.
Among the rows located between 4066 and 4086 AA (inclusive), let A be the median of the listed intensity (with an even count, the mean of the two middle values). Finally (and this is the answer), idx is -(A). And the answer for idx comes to -15.5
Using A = 15.5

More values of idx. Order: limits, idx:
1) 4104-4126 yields -16.0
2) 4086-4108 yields -16.3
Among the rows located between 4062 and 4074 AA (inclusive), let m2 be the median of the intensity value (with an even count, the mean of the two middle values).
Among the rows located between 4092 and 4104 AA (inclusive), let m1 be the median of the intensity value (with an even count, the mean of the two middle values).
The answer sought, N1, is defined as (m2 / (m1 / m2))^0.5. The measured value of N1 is 3.92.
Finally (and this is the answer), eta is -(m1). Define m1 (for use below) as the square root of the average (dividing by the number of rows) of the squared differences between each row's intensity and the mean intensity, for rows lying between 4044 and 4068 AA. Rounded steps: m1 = 1.1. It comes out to -1.07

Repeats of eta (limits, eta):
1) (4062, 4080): -1.29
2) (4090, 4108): -0.77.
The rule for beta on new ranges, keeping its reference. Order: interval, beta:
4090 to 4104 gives 4103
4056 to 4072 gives 4058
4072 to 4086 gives 4073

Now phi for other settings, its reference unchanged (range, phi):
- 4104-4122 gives 4109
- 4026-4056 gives 4028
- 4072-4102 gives 4073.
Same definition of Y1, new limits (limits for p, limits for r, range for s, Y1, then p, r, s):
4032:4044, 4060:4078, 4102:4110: 0.3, -3.0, -1.2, -0.9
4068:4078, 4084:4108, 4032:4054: 1.4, -0.1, -1.5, -1.7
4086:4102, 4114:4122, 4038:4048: 15.5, 0.7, 0.6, 0.6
